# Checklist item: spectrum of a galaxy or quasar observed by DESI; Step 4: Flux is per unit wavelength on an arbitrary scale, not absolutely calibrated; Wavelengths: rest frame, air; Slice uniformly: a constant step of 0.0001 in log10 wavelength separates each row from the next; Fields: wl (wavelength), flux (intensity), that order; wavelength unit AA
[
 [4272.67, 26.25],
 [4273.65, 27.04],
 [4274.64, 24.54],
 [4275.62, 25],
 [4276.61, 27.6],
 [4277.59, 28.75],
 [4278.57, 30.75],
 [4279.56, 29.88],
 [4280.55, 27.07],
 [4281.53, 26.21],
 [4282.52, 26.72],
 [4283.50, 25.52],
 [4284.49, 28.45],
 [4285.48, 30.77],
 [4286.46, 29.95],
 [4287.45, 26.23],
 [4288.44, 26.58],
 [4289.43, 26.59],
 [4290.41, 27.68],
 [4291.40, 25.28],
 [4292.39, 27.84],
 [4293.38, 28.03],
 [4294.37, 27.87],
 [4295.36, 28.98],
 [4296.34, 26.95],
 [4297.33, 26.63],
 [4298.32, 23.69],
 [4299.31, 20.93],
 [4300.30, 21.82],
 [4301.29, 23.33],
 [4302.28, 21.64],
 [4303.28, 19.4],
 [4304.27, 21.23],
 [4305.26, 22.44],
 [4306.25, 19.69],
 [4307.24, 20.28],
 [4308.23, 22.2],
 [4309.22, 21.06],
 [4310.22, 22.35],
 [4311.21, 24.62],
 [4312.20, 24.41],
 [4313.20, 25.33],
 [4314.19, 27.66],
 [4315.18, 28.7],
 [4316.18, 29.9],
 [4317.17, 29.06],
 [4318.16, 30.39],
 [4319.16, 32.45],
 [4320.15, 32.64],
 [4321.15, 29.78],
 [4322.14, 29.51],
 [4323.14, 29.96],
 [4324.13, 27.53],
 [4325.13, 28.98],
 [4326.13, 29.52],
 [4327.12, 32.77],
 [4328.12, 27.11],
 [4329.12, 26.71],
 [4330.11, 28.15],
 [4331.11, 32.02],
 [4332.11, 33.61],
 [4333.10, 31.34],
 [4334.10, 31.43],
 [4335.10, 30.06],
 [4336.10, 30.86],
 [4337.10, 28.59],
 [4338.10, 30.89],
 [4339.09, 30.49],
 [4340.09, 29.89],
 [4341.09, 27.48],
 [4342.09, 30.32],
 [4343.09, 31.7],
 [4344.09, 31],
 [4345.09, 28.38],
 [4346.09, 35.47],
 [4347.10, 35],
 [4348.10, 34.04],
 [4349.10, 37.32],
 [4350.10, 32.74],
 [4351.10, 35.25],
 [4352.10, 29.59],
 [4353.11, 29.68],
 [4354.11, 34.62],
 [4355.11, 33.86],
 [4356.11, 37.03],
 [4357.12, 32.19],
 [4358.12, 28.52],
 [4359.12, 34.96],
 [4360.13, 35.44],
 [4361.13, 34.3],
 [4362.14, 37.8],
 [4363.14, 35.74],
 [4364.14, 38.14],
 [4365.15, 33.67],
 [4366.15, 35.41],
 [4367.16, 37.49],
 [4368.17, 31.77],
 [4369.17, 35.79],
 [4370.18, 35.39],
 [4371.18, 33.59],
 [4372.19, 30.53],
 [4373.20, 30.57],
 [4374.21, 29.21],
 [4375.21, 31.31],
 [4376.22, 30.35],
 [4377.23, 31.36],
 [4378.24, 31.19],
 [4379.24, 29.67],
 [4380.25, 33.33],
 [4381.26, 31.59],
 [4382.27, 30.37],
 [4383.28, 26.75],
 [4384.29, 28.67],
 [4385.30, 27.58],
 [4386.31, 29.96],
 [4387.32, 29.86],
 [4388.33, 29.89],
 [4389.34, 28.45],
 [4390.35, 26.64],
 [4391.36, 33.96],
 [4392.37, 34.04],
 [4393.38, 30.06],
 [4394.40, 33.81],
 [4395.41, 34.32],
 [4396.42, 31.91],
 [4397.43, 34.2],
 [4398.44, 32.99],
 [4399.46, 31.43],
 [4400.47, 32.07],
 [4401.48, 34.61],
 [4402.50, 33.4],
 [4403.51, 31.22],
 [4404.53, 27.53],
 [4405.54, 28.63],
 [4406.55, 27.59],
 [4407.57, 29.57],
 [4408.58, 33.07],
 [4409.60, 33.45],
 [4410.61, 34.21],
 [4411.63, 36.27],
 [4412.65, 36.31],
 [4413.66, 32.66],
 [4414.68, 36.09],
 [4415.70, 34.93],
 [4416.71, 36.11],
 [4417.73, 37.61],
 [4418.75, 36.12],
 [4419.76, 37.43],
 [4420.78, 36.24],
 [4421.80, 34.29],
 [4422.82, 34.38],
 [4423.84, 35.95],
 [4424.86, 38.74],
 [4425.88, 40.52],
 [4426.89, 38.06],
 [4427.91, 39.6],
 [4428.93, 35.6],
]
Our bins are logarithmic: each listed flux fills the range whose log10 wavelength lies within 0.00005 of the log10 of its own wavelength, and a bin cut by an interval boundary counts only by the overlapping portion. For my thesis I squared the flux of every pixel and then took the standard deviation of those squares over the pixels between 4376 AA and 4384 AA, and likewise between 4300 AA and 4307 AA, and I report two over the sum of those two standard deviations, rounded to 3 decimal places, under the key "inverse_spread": 0.012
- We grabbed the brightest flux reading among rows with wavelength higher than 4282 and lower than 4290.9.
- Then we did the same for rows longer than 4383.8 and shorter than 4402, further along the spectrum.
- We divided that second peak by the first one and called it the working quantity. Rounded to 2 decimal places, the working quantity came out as 1.12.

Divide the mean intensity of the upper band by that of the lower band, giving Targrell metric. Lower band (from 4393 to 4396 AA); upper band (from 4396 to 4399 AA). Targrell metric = 1.01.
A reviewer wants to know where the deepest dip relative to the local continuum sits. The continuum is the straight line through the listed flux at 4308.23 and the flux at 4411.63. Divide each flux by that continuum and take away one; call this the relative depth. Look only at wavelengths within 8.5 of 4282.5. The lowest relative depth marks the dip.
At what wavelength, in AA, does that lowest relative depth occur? 4289.43 AA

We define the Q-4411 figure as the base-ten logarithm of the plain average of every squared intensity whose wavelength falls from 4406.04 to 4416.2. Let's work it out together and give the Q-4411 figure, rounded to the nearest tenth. 3.1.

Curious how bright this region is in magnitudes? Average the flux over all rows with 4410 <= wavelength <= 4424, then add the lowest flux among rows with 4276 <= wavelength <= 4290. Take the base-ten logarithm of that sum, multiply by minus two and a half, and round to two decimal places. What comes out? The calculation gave -4.47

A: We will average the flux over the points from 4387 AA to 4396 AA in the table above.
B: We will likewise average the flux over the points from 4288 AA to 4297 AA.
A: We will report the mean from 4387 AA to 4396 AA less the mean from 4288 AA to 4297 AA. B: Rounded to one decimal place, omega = 3.9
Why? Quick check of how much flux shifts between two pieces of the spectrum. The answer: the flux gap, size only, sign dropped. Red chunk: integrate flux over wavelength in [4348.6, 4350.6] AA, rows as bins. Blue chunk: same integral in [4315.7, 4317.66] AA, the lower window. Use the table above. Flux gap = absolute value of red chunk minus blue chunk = 12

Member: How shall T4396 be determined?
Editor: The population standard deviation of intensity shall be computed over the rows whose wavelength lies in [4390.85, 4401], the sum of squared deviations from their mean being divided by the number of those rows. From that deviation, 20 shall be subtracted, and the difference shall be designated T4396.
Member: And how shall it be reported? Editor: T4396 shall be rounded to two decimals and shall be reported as -18.63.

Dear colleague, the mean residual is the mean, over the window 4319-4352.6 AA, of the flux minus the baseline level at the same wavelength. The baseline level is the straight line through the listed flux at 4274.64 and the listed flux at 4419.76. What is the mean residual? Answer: 1.0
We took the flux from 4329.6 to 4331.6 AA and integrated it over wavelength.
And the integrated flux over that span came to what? 60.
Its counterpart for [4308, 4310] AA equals 43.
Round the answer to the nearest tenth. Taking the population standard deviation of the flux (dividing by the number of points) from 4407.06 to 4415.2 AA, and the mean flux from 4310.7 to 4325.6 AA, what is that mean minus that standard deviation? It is 26.6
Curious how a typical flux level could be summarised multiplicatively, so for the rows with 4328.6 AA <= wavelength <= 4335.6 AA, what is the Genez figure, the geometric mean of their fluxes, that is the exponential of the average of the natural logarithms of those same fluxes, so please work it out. 30.4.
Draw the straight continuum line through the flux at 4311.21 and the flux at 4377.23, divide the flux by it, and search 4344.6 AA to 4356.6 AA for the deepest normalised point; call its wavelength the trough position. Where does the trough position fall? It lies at 4345.09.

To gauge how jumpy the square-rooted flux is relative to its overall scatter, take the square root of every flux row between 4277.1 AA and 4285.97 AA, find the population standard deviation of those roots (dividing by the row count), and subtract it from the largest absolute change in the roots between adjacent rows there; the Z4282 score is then 0.11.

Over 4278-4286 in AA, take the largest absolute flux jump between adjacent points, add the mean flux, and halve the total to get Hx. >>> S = 15.6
